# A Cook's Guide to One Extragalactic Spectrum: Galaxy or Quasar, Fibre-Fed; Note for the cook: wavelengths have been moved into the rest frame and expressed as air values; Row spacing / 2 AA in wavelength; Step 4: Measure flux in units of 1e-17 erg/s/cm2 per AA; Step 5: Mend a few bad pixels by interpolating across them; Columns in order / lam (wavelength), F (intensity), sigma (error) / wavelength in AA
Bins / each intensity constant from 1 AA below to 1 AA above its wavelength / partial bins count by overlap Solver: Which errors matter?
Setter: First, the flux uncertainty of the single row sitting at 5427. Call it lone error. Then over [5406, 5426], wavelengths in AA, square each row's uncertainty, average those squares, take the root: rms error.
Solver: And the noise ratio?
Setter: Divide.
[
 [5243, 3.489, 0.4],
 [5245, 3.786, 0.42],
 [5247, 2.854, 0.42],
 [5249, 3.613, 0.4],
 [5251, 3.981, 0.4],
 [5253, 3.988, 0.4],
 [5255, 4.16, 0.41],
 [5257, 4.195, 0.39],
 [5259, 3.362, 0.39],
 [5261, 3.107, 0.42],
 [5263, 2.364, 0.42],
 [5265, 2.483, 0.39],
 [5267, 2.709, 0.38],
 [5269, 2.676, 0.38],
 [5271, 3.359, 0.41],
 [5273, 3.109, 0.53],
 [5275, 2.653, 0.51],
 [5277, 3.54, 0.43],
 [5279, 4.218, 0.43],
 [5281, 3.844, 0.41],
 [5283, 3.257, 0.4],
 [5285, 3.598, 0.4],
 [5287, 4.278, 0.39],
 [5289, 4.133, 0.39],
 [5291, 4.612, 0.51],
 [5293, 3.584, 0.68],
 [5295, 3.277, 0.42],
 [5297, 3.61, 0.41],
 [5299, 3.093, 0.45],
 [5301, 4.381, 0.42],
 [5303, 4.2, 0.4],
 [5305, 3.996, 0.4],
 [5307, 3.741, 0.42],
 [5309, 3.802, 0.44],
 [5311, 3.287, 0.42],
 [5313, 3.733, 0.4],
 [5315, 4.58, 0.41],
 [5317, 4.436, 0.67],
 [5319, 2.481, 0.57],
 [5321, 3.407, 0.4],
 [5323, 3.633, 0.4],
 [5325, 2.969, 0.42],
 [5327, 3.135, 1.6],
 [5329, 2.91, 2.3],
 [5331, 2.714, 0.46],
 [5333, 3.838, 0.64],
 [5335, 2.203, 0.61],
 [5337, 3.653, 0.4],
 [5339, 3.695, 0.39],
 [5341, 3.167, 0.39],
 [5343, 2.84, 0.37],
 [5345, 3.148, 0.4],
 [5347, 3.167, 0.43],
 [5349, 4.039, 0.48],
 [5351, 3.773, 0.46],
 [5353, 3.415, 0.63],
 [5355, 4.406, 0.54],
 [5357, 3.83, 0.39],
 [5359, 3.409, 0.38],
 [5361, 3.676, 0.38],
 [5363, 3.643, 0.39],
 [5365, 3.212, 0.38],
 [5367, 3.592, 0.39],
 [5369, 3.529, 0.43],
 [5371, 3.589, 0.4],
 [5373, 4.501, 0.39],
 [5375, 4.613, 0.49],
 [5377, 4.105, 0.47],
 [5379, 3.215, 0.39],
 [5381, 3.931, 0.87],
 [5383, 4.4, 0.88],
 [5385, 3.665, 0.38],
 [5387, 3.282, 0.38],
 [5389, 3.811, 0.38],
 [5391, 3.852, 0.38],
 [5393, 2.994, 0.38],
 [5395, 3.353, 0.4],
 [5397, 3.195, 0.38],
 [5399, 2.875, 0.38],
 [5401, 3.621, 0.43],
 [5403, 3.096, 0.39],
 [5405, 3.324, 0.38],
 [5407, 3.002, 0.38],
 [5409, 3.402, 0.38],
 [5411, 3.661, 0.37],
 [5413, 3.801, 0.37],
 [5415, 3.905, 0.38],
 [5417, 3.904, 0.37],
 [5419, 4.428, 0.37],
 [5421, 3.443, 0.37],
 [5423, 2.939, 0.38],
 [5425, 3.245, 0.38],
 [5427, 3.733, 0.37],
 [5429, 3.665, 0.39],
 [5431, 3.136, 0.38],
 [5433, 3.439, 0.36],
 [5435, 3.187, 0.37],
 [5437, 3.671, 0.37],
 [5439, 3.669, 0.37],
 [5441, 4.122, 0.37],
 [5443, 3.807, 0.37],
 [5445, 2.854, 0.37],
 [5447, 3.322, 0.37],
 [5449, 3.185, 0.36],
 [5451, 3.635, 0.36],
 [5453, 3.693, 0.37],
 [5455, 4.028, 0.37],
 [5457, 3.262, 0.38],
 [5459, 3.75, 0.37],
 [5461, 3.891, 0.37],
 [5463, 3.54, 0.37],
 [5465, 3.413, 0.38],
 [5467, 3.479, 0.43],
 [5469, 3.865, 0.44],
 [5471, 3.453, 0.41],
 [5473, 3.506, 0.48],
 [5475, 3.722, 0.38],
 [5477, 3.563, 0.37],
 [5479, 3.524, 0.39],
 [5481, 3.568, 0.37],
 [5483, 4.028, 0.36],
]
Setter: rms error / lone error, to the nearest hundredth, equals 1.01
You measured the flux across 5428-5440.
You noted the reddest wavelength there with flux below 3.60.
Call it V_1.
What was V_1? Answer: 5435 AA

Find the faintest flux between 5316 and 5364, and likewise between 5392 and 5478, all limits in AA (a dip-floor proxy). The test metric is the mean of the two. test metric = 2.53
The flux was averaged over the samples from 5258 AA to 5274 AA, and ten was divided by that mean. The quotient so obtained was 3.45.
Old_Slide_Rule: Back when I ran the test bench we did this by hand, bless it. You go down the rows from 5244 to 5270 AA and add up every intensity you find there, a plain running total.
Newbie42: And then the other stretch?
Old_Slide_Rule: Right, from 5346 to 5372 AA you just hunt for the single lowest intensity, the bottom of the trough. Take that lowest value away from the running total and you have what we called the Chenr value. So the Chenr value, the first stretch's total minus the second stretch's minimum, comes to 40.1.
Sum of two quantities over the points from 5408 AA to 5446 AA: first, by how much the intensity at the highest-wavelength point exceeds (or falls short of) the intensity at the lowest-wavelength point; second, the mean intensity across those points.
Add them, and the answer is 3.03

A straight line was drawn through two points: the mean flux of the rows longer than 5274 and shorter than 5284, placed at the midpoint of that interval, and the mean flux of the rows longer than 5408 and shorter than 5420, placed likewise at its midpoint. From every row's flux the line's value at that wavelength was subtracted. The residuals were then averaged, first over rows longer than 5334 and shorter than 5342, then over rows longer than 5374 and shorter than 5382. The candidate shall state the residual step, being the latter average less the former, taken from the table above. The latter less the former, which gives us 0.68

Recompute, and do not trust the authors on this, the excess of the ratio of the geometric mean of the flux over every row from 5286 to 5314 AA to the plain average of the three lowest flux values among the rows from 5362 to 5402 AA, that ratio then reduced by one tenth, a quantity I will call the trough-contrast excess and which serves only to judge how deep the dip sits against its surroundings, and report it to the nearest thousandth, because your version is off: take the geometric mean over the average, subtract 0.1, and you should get 1.162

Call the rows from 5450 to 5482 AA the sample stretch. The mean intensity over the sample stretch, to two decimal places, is 3.62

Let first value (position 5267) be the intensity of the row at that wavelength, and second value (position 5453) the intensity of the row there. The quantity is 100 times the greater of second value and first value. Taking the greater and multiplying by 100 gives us 369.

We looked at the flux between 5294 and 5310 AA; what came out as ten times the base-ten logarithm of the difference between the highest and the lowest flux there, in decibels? 1.1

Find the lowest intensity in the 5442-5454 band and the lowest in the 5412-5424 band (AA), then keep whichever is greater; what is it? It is 2.94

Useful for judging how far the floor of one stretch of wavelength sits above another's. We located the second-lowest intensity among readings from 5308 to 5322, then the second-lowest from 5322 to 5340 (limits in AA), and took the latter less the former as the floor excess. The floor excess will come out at -0.6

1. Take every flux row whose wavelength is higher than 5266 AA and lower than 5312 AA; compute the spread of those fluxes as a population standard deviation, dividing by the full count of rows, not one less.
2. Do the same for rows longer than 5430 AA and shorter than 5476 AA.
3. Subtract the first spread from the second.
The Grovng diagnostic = -0.24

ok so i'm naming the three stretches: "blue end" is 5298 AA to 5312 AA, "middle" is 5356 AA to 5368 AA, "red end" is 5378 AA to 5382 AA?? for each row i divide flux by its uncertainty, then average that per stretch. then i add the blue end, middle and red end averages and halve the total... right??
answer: 12.3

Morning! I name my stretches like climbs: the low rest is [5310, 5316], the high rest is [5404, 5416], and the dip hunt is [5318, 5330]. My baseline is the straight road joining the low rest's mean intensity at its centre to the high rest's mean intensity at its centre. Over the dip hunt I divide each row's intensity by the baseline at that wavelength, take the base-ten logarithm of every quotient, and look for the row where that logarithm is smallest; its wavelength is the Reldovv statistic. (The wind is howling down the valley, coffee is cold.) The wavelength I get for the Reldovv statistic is 5319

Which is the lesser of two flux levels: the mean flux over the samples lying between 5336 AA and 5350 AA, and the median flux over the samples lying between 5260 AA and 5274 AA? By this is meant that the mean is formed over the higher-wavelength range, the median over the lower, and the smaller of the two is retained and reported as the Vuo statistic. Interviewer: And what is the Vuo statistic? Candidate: 2.71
